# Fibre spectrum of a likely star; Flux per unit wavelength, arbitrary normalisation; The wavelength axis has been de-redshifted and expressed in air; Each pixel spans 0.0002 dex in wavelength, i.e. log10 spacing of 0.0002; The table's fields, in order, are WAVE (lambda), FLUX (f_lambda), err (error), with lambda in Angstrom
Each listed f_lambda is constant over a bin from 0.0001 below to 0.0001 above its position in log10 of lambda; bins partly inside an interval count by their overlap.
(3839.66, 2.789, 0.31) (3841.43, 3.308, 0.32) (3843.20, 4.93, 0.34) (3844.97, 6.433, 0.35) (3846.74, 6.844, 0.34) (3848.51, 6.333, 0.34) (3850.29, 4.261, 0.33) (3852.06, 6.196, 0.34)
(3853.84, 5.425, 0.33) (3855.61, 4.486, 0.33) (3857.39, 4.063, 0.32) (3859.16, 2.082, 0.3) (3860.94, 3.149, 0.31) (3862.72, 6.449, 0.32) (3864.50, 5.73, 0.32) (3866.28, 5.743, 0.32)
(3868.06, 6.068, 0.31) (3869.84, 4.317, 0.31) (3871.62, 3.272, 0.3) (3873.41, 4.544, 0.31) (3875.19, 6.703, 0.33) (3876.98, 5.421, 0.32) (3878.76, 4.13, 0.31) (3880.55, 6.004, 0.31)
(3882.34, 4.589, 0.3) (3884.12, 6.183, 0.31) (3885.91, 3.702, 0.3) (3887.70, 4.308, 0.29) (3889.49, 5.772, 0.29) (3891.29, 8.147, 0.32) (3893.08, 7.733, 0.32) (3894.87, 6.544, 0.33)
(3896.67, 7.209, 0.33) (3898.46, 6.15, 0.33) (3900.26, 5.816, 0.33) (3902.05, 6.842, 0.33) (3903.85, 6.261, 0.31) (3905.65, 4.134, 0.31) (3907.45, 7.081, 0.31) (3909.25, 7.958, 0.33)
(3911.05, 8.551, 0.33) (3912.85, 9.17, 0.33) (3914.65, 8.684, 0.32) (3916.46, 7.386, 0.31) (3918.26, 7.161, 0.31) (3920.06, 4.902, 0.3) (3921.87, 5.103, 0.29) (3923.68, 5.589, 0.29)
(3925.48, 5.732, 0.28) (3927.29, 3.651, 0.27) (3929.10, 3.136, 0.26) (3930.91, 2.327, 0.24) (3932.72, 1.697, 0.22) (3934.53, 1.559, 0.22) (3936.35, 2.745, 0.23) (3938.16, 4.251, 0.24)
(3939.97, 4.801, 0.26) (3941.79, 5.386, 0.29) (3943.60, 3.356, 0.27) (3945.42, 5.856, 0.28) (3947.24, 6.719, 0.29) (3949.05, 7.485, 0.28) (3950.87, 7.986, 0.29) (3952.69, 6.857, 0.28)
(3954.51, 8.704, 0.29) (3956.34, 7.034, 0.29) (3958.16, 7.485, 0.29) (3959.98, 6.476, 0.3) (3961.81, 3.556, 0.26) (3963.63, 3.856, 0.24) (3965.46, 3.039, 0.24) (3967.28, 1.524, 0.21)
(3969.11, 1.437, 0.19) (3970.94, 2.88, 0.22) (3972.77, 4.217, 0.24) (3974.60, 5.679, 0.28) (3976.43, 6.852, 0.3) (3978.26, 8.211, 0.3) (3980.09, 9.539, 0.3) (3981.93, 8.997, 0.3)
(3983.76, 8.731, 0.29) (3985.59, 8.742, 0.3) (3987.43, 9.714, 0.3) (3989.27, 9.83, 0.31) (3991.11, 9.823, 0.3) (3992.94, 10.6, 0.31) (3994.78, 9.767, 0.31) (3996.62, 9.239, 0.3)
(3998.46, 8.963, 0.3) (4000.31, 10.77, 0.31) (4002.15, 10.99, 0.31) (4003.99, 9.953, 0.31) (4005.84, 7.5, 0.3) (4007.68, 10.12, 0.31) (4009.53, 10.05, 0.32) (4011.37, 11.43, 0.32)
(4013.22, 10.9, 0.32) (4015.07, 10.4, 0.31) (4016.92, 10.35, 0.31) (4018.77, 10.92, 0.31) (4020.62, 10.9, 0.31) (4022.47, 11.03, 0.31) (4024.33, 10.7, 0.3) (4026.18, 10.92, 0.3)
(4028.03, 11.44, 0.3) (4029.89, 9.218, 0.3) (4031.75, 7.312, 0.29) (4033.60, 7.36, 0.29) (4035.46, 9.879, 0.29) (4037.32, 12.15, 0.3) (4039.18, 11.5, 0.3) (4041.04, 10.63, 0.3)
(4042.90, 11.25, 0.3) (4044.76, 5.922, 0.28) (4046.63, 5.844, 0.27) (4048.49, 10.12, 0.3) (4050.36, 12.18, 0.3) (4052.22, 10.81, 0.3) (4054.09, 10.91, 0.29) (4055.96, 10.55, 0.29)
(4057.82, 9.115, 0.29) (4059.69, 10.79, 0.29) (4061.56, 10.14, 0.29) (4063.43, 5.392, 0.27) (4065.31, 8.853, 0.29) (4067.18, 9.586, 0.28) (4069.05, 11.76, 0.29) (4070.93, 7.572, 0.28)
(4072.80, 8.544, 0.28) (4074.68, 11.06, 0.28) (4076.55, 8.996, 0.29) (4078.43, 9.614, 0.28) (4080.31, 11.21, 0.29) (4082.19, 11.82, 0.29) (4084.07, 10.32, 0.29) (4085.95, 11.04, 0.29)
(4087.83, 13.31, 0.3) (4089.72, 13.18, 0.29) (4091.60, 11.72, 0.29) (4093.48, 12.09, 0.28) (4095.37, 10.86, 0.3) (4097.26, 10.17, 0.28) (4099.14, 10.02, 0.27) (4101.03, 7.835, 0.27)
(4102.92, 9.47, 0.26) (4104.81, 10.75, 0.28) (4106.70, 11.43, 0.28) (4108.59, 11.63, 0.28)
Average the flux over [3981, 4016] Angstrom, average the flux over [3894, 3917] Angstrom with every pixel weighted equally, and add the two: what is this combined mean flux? 17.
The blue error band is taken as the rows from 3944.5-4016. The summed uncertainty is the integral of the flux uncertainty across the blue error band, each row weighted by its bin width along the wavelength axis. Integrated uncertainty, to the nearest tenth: 20.5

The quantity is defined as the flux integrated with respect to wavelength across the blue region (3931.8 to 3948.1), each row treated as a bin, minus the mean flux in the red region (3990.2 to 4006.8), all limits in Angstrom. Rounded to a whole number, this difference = 56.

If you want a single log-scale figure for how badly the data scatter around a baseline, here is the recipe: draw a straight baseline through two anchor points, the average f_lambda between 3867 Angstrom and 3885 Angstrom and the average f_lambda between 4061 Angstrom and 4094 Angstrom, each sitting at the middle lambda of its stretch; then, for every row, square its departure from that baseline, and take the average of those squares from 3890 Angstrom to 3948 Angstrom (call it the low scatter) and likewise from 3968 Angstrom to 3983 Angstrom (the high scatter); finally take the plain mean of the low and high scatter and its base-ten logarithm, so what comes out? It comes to 0.9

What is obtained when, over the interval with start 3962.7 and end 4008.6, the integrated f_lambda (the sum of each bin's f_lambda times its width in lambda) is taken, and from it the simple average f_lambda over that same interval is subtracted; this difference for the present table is 343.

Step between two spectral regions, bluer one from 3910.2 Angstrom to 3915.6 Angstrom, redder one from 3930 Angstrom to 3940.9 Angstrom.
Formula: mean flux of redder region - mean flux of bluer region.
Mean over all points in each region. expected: -5.9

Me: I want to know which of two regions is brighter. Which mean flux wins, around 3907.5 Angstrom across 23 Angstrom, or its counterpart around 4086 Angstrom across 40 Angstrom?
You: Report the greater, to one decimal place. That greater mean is 10.5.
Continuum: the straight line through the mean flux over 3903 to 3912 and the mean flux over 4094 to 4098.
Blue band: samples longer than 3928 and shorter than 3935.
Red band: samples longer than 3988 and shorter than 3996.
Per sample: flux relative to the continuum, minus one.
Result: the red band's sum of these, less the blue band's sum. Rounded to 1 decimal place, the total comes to 3.5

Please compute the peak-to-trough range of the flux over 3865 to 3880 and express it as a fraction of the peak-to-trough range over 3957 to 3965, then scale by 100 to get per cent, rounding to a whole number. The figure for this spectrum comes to 87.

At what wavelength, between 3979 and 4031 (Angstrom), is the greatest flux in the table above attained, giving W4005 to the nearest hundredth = 4028.03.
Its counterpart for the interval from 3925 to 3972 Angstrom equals 3954.51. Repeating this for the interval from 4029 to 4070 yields 4050.36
